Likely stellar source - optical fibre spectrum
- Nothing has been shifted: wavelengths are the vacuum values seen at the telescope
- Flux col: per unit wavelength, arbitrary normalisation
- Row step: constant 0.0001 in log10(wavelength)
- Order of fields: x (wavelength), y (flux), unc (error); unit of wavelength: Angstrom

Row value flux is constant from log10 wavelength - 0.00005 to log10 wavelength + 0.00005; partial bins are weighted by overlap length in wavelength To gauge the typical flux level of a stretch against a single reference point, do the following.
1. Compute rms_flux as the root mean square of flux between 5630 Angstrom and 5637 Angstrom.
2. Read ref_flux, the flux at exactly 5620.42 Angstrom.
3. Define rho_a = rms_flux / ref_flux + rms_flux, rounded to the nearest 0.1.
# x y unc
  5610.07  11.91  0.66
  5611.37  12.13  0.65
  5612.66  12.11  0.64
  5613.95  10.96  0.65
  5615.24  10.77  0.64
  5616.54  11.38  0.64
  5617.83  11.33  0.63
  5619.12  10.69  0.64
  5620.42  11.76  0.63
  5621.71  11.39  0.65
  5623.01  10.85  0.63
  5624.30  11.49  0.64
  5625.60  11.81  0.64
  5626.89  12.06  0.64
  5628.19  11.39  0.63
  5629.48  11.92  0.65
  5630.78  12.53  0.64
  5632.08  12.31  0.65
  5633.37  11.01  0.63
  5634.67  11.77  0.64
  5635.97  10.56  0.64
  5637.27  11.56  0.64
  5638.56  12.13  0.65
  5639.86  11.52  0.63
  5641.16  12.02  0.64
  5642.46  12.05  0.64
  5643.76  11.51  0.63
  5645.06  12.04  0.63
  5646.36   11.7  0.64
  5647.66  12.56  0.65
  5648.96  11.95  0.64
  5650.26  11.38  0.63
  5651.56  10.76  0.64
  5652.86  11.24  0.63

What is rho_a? 12.7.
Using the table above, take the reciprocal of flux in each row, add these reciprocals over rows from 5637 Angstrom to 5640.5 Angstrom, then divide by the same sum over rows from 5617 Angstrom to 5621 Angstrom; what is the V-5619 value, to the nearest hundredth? 0.96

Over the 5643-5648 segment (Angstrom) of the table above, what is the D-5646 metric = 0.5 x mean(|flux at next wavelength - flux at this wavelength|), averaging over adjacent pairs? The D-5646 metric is 0.288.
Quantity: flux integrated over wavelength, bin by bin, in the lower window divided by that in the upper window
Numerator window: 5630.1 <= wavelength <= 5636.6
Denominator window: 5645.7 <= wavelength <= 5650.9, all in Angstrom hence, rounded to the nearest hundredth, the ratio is 1.22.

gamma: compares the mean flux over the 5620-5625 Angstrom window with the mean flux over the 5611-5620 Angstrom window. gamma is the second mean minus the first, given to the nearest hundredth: -0.03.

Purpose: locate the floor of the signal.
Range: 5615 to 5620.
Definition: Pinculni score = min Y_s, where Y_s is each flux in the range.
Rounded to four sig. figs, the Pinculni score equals 10.69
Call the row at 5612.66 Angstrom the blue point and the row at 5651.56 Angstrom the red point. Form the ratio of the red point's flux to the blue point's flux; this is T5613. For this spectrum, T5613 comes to 0.89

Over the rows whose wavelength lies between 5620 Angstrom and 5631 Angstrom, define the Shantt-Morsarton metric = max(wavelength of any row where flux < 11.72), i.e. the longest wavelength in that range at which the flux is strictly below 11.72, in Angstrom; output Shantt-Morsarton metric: 5628.19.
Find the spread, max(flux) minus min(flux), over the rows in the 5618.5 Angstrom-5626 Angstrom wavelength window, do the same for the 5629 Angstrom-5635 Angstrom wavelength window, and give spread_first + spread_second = 2.6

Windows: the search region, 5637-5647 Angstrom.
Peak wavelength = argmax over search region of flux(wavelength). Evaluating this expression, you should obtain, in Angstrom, 5638.56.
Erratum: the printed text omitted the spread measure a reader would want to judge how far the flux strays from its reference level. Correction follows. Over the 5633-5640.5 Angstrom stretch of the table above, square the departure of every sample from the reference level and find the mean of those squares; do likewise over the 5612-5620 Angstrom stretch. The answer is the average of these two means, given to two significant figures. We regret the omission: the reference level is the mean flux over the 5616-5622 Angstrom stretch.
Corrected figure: 0.26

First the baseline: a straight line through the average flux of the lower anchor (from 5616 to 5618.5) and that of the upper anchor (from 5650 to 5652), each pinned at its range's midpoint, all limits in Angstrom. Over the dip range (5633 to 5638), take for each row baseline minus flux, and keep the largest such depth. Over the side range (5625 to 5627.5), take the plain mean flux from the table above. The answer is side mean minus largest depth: 11.3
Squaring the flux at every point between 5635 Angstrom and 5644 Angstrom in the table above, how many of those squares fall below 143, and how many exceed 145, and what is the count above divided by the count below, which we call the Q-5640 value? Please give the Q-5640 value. 0.50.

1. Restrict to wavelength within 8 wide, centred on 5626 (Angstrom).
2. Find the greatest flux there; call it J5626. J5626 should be 12.06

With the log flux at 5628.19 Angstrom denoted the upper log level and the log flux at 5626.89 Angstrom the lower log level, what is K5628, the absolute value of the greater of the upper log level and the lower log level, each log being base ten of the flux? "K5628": 1.081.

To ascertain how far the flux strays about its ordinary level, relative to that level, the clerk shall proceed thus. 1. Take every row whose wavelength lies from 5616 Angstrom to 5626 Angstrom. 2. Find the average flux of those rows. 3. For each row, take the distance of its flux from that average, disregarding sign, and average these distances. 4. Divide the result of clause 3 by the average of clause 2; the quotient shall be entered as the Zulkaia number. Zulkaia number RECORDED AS 0.0252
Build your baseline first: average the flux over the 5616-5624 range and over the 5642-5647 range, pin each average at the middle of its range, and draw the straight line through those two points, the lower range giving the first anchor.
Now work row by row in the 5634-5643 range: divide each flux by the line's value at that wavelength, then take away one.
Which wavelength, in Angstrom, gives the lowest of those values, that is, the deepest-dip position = 5635.97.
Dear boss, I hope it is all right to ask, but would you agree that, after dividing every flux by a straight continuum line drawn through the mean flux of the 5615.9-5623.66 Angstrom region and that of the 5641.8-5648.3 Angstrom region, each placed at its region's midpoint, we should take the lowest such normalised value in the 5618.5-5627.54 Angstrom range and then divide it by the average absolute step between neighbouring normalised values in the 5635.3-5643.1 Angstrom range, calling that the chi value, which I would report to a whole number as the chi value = 21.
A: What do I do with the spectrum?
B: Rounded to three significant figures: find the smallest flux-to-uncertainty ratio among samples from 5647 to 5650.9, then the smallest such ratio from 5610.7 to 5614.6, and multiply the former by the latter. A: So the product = 305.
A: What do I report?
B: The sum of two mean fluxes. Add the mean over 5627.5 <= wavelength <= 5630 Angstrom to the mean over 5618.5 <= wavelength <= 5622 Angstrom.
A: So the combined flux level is 22.9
